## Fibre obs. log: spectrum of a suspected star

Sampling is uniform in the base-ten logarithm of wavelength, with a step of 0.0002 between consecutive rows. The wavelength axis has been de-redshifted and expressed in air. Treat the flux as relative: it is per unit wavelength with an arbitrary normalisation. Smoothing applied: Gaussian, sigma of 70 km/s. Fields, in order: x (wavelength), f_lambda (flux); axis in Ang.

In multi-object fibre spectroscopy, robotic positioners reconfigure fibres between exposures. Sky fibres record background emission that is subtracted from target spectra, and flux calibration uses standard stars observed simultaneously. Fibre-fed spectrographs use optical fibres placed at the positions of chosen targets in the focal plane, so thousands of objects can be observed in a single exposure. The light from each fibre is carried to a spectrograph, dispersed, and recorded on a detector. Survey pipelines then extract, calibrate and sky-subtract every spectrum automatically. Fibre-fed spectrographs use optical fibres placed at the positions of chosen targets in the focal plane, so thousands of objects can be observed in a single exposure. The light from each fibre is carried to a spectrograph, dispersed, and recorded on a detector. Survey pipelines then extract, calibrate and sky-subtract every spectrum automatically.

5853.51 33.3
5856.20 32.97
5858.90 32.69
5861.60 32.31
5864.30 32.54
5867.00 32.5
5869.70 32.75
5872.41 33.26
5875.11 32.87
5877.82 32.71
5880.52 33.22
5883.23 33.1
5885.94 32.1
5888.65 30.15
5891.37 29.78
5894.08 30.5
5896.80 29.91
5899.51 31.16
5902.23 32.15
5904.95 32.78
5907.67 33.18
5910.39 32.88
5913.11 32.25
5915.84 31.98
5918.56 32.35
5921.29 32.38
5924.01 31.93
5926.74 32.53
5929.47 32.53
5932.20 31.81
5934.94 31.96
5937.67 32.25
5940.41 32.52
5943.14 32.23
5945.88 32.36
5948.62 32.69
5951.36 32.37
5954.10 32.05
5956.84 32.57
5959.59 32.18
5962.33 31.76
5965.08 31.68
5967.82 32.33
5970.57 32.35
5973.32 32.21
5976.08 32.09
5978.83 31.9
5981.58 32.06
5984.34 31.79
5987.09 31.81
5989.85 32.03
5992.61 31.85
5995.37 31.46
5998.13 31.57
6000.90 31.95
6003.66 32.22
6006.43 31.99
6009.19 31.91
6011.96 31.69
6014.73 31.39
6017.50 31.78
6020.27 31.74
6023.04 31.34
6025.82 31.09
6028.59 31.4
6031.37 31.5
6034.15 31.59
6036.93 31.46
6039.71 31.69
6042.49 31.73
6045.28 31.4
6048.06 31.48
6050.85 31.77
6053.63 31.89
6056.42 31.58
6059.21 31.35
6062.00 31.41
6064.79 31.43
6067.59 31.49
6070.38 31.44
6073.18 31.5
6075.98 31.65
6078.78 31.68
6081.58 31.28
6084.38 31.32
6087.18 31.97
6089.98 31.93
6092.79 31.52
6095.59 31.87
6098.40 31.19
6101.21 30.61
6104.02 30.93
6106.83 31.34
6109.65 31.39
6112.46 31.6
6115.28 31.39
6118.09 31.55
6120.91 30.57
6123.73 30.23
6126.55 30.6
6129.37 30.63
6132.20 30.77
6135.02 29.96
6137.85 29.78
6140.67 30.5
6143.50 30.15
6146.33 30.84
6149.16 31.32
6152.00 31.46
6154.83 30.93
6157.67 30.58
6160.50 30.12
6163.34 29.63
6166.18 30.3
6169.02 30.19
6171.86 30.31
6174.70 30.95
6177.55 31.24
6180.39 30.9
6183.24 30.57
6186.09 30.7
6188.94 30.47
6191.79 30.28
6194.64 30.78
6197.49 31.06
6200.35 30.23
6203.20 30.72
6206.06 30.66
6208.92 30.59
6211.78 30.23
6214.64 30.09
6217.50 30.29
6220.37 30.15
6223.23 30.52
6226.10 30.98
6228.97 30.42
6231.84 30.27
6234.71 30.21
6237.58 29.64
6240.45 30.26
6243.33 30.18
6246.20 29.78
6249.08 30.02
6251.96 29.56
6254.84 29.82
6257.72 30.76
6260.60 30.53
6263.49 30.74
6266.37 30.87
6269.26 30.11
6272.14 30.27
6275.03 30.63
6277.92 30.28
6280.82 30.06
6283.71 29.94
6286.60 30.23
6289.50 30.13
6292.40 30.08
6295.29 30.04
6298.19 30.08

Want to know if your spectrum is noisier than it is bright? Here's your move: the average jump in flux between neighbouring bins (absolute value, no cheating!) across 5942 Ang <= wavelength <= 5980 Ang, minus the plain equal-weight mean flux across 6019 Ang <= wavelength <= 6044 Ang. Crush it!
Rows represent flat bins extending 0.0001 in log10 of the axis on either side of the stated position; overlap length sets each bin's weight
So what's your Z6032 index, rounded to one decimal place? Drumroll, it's -31.2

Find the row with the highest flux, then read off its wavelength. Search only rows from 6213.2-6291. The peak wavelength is 6226.10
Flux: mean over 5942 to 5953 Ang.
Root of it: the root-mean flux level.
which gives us 5.69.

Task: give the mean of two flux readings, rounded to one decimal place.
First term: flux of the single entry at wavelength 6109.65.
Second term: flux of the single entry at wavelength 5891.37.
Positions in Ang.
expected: 30.6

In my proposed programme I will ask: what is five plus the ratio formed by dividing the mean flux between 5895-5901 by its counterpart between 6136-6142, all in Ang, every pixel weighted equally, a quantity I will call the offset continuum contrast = 6.01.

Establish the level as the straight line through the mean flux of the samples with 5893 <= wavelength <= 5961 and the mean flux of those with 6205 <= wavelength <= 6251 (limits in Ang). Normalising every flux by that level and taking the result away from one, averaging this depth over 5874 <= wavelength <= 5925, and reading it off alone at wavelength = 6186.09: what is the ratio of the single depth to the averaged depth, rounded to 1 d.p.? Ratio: -0.5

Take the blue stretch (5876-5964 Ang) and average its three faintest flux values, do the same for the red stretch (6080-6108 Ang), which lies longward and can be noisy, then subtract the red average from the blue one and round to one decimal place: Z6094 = -1.0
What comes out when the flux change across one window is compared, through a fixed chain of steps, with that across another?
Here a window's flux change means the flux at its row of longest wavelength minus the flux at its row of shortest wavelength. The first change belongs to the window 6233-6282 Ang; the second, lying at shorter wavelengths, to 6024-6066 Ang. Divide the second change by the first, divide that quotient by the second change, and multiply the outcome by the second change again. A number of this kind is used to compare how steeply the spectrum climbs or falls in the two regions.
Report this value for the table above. -2.3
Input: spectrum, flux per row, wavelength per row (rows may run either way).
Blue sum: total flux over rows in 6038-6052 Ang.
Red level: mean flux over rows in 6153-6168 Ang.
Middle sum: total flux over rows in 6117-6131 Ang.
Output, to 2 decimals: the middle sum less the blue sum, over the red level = -0.15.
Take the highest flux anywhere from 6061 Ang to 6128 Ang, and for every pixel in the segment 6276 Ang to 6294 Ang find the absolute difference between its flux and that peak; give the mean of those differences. 1.8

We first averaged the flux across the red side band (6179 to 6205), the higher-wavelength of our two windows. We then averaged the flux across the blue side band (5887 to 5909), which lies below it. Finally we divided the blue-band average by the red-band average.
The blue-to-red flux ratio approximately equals 1.02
